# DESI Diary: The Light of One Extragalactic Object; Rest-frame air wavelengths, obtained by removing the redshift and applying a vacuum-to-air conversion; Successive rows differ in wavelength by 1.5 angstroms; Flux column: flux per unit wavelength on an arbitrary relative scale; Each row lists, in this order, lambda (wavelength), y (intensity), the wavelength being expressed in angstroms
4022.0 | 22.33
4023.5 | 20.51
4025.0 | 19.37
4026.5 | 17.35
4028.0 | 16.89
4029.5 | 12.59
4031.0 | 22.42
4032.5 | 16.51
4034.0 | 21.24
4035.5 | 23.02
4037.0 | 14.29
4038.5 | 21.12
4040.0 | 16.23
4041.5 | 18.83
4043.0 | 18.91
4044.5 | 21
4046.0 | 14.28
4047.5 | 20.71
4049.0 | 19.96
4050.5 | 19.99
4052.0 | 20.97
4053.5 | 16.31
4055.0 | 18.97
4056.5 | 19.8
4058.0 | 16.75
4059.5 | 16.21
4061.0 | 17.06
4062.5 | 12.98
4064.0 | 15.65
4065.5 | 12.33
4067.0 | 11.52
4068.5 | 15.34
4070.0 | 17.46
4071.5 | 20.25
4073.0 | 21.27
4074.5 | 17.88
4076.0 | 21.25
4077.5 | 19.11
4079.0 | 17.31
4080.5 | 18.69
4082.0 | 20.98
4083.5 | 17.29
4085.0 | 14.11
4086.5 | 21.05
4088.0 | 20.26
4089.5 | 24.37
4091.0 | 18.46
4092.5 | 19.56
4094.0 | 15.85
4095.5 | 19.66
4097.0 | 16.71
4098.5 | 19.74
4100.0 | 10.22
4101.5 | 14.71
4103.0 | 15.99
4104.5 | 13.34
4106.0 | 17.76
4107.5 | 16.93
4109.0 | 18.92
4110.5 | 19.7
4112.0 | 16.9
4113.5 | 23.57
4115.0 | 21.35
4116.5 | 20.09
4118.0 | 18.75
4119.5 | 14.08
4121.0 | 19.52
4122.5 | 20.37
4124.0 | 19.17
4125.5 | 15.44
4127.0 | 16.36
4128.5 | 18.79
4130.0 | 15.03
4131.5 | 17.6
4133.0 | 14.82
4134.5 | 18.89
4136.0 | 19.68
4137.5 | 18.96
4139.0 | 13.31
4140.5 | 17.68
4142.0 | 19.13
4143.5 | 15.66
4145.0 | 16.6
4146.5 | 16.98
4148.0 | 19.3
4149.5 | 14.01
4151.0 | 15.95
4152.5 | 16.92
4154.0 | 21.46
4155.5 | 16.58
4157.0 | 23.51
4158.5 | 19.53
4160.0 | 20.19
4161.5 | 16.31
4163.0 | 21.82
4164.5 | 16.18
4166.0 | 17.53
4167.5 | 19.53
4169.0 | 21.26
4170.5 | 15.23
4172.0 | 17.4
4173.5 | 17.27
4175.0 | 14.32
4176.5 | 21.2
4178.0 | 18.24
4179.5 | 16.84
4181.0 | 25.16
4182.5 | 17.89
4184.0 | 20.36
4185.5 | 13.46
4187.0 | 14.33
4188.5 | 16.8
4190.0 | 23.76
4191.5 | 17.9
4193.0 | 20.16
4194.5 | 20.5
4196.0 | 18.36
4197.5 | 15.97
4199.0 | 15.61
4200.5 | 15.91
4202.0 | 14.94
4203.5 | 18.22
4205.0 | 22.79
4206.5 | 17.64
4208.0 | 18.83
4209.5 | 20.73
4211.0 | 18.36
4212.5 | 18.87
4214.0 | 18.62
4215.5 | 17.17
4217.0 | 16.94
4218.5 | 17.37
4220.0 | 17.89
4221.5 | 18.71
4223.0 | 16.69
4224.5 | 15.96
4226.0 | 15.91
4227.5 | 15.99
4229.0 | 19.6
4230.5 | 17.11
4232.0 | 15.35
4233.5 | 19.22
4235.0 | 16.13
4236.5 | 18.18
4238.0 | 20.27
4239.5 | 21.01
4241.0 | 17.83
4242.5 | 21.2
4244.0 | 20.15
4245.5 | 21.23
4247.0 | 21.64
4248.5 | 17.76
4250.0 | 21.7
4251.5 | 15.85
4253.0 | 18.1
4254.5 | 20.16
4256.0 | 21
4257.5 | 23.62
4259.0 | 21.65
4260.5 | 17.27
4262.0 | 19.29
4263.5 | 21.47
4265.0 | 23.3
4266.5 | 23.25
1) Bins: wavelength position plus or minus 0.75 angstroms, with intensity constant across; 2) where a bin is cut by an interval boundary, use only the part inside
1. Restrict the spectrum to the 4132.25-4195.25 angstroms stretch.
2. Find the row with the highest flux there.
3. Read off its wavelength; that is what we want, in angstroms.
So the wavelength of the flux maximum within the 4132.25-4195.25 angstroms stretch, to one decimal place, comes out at 4181.0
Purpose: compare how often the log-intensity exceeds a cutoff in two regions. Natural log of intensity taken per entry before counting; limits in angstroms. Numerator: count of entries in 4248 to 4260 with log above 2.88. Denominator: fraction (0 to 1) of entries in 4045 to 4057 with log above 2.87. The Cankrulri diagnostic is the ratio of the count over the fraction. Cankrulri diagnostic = 8.0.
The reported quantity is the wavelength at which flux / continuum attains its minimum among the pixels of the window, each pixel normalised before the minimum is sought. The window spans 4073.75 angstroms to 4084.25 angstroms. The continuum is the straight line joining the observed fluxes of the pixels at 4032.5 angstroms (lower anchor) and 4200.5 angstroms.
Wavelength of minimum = 4083.5 angstroms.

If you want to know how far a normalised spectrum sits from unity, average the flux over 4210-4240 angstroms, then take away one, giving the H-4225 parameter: 16.8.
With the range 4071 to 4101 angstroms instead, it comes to 17.7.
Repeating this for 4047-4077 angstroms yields 16.6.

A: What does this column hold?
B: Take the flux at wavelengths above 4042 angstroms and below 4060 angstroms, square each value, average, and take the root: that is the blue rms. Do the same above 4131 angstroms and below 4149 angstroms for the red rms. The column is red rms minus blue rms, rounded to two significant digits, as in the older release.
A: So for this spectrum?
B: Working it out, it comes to -1.3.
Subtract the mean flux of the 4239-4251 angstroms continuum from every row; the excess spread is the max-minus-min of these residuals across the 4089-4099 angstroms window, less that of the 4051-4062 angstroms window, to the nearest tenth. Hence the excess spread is 3.8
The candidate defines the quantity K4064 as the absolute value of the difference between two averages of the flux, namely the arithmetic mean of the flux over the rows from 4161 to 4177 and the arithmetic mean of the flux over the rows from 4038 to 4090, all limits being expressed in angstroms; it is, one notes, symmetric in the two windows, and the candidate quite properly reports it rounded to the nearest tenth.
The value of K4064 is 0.2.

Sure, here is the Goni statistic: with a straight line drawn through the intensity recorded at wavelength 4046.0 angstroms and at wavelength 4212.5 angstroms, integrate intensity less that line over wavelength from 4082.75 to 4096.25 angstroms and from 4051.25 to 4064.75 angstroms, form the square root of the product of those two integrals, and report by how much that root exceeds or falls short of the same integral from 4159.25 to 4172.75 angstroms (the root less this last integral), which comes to 30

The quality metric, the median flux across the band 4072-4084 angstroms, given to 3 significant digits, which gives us 18.9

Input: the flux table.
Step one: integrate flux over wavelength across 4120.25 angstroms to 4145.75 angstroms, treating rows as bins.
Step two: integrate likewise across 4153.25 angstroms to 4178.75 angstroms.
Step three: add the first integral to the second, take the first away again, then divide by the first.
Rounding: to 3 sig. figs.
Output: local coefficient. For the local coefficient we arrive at 1.07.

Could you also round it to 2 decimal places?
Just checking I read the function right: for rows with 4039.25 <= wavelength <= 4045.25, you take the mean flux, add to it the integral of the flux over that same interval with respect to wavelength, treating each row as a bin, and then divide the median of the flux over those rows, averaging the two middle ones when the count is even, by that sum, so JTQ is 0.14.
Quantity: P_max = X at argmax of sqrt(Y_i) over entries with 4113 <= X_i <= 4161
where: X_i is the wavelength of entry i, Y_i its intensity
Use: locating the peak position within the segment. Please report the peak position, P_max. 4113.5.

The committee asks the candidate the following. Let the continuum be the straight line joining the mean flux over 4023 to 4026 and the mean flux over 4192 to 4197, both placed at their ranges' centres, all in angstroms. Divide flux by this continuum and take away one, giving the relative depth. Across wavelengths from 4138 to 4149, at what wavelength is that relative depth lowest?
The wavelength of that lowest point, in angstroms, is 4139.0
